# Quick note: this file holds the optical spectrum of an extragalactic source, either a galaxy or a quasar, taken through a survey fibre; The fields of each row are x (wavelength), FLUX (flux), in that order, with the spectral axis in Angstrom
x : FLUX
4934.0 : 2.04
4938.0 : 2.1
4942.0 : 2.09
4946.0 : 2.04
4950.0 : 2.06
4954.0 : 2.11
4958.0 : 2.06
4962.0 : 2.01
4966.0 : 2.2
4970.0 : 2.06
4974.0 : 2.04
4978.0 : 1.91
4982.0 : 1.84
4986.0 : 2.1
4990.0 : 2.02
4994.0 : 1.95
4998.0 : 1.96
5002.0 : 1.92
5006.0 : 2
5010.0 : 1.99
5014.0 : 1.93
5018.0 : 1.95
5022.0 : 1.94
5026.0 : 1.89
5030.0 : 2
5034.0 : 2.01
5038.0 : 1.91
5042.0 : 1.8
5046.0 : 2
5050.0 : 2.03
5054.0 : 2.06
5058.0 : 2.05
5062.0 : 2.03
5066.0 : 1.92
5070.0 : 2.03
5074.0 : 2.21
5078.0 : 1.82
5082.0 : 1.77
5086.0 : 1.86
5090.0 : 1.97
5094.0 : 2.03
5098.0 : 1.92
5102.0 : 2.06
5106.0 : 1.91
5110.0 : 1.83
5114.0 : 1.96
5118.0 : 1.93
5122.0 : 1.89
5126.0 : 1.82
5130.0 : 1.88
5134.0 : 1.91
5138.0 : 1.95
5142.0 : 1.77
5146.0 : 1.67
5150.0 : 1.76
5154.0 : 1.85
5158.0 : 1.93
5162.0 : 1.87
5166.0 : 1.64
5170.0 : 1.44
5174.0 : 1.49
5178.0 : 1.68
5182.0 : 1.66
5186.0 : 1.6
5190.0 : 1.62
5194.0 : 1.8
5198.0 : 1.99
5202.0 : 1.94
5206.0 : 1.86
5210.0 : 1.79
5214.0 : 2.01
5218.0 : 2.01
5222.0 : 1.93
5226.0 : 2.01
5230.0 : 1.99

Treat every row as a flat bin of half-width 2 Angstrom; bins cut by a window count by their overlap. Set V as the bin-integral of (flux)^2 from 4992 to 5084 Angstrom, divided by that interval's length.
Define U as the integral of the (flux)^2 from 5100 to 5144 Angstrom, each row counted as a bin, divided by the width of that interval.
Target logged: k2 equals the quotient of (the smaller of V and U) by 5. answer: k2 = 0.72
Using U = 3.6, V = 3.87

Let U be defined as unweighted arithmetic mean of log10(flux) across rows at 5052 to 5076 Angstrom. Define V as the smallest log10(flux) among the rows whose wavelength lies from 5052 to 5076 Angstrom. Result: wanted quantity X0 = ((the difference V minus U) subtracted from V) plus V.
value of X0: 0.59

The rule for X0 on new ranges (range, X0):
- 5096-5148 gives 0.50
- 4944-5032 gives 0.57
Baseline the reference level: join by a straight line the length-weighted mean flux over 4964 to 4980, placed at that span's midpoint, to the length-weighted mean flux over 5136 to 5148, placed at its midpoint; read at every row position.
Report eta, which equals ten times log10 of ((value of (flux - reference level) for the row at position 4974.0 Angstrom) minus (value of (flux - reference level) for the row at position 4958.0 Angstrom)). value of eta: -23.9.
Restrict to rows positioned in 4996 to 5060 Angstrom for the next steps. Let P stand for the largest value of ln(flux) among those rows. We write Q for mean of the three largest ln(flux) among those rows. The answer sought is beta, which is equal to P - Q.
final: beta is 0.007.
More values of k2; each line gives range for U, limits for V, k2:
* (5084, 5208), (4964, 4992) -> 0.67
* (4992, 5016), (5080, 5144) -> 0.73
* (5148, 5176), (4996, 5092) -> 0.59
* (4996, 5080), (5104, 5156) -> 0.69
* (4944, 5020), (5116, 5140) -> 0.72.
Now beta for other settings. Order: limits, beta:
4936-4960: 0.005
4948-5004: 0.029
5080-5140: 0.020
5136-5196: 0.017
